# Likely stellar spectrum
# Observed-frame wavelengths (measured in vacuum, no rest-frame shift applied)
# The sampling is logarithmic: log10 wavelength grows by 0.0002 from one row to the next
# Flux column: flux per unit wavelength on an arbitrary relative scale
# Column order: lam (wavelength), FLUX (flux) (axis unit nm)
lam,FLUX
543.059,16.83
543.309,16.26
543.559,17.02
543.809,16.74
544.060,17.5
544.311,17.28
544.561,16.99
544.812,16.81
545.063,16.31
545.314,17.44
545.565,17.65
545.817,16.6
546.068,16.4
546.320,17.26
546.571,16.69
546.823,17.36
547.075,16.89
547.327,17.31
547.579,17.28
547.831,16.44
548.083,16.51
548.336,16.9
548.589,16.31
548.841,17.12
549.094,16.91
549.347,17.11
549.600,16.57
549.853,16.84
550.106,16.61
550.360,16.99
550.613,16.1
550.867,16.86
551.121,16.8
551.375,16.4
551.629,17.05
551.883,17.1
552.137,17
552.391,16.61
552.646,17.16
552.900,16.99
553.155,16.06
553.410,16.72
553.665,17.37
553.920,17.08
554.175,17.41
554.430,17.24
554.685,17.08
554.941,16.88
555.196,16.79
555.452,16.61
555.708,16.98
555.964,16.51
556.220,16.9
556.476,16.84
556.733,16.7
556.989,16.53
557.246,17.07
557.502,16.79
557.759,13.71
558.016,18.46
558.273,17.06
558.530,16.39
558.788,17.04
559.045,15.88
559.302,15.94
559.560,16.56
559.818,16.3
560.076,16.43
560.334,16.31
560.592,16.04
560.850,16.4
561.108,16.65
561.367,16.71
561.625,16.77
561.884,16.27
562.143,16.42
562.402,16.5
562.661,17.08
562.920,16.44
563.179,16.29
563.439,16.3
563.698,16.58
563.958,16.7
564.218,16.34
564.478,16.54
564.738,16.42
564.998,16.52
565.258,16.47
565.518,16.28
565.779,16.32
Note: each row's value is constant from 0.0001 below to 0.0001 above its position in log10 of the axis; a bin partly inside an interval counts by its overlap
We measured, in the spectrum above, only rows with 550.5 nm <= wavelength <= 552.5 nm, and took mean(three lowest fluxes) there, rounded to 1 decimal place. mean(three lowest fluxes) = 16.4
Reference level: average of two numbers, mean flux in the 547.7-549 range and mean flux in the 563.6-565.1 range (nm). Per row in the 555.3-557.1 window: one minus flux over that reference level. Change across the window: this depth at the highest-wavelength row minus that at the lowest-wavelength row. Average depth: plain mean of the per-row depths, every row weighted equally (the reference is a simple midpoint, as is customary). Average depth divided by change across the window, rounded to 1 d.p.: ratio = -1.7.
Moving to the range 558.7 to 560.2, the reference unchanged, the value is 0.4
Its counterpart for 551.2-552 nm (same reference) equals 0.4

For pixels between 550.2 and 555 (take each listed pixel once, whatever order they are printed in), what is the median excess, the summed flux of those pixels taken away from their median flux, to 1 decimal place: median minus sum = -303.9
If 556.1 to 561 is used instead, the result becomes -296.8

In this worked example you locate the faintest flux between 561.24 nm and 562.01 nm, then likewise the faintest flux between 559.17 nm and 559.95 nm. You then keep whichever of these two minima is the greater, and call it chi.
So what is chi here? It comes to 16.3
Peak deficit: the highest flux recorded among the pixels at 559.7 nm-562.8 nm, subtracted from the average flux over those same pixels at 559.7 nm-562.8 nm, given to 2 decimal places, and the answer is -0.59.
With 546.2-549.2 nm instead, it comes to -0.44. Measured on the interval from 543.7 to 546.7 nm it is -0.68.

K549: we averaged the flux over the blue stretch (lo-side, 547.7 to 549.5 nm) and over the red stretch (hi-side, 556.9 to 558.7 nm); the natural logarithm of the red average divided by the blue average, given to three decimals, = -0.011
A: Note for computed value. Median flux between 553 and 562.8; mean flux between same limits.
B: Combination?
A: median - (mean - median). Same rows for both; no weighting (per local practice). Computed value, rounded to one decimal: 16.8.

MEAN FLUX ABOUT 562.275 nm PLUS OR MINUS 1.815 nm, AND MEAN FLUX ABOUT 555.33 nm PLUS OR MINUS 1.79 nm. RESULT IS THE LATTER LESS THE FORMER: 0.41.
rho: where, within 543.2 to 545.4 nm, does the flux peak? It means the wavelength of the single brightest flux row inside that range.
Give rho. 544.060 nm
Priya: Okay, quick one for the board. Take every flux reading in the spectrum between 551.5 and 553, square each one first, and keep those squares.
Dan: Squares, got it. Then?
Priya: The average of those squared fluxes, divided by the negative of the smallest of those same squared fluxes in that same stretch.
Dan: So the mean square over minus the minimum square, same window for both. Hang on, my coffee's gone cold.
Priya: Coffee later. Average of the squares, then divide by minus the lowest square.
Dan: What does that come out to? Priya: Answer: -1.05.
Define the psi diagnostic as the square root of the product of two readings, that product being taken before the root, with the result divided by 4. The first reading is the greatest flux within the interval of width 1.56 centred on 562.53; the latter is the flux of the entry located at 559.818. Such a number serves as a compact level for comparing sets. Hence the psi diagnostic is 4.17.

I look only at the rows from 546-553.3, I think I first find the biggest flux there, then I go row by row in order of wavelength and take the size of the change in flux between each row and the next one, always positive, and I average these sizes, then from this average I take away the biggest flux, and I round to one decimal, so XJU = -16.9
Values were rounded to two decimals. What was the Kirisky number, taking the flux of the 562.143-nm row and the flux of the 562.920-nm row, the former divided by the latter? 1.00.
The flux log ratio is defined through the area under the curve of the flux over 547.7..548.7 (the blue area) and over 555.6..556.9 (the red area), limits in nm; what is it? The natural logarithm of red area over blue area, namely 0.3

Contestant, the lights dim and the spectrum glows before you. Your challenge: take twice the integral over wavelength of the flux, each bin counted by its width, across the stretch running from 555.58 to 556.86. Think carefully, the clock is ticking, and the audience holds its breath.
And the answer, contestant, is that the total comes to 43.0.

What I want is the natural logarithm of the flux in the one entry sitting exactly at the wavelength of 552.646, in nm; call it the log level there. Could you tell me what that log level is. 2.843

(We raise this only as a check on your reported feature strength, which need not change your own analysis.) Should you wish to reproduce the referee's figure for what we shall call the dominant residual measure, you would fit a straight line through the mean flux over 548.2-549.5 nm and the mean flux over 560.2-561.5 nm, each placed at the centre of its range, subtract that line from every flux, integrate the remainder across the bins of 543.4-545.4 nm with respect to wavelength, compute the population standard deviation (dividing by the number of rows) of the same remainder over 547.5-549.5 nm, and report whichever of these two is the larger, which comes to 0.34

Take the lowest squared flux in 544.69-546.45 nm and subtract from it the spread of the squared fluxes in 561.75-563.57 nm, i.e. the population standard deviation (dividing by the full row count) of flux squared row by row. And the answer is 257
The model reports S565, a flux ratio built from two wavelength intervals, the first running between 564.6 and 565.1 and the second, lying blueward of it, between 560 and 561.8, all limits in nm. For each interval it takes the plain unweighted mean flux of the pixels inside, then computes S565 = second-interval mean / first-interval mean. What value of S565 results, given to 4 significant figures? 1.000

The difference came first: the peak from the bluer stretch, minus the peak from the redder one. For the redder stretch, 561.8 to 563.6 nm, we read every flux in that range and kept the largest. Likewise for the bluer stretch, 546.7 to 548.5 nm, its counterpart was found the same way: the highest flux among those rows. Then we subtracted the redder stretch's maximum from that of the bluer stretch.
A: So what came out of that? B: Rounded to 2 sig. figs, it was 0.28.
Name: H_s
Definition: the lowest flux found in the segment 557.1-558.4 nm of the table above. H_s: 13.71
